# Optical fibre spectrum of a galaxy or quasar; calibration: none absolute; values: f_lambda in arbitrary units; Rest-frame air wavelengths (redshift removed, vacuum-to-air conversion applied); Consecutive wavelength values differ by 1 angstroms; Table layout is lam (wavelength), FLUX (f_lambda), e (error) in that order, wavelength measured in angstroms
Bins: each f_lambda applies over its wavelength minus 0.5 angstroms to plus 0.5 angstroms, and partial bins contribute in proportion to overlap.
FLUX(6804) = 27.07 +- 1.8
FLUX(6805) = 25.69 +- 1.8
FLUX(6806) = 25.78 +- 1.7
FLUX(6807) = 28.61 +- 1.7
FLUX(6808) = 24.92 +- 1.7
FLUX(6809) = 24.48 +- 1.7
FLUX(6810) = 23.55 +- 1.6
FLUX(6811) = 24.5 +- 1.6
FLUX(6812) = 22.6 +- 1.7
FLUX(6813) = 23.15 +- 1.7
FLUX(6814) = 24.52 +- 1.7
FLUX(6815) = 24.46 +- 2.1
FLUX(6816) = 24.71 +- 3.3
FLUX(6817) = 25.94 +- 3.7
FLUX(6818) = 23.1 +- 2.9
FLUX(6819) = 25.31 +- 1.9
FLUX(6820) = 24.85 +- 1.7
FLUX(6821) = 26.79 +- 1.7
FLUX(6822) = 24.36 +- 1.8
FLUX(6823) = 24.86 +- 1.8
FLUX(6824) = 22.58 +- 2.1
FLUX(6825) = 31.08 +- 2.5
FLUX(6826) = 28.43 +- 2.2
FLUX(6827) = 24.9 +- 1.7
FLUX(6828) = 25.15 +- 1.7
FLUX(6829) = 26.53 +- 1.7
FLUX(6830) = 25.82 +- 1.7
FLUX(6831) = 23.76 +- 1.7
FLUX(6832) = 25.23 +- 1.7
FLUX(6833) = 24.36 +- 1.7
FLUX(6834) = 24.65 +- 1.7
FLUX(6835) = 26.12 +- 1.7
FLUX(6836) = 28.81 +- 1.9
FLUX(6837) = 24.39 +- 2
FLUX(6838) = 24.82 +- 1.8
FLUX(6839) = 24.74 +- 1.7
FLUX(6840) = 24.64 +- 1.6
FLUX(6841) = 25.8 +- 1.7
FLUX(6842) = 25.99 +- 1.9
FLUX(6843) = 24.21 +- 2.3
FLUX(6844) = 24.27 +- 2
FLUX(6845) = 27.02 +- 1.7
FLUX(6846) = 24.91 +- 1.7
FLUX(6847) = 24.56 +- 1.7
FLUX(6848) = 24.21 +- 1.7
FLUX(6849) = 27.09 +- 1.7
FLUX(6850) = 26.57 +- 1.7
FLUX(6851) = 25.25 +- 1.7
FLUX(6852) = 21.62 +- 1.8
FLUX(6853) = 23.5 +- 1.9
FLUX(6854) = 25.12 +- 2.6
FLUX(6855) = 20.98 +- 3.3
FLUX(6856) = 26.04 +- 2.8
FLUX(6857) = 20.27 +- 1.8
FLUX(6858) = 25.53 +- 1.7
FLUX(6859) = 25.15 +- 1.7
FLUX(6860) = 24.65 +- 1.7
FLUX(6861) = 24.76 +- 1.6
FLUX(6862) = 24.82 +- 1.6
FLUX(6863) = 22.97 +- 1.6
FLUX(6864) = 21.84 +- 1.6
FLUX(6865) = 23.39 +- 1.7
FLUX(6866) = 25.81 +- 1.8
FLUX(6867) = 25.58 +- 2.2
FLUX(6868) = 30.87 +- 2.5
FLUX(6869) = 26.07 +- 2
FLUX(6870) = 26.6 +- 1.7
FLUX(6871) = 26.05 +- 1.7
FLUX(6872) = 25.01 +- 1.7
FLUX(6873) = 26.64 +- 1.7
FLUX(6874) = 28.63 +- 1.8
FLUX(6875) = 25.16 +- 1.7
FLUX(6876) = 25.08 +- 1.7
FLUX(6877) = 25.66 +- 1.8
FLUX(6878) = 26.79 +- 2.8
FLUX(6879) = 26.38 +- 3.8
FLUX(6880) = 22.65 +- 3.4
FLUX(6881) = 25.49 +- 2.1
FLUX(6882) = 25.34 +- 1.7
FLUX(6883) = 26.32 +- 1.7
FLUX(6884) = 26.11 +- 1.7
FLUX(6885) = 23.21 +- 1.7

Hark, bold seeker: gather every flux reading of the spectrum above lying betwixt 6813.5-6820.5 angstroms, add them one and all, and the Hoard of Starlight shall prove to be 173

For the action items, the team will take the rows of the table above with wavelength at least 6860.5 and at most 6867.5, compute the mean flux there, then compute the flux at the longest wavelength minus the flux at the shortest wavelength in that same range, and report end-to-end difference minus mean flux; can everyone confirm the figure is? -23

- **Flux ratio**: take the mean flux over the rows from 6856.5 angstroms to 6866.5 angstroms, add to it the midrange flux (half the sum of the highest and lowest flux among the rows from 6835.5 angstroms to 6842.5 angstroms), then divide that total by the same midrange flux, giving 1.90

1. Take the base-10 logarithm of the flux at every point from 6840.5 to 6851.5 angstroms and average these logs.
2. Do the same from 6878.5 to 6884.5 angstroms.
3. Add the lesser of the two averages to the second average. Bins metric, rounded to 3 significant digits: 2.81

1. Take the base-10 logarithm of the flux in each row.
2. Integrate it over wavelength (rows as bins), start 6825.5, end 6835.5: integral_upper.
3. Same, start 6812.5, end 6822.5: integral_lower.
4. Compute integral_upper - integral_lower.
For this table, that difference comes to 0.13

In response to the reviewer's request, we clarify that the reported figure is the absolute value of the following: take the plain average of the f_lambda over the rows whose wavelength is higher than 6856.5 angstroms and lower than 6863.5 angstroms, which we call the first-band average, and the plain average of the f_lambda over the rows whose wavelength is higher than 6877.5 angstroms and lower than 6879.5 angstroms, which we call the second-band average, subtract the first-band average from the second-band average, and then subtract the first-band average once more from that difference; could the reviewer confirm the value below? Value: 21.5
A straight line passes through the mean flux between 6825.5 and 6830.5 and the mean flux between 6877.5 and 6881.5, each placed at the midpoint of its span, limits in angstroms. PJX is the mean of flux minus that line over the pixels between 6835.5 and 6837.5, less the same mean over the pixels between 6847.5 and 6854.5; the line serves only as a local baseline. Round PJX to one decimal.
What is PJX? 1.6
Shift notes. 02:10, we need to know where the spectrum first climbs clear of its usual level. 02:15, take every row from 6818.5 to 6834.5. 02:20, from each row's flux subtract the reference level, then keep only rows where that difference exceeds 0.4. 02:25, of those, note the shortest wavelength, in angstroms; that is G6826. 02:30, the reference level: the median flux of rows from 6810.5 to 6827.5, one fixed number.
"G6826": 6819 angstroms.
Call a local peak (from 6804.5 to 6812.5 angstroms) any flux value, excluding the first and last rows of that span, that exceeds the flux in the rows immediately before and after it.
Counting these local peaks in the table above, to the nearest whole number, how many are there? 2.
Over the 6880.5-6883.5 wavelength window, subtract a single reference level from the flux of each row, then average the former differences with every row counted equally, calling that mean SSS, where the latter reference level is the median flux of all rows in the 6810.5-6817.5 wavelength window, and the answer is 1.2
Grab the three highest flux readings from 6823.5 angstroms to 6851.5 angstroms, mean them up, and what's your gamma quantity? 29.4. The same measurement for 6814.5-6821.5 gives 26.0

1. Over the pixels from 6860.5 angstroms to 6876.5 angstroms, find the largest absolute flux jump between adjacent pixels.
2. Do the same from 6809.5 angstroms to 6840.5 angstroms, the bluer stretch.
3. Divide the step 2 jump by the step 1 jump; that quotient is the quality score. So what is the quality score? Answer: 1.6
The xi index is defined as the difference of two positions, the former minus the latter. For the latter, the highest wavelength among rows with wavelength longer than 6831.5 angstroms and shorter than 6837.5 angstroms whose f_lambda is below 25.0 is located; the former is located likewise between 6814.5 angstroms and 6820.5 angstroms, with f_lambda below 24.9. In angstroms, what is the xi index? -17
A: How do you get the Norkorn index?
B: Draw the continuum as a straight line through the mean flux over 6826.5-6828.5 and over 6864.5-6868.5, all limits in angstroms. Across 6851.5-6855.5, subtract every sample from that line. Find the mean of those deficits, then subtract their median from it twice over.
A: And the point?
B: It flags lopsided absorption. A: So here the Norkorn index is -3.6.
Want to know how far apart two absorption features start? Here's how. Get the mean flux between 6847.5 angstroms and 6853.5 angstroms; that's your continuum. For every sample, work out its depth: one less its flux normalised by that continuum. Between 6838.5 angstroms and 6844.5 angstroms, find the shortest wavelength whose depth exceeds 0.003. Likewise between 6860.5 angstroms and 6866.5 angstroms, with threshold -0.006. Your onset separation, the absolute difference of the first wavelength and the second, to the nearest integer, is 18 angstroms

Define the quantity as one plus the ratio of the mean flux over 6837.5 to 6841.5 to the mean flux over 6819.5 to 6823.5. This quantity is 1.99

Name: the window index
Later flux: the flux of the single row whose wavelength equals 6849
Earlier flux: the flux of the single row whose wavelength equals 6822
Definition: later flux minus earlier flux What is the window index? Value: 3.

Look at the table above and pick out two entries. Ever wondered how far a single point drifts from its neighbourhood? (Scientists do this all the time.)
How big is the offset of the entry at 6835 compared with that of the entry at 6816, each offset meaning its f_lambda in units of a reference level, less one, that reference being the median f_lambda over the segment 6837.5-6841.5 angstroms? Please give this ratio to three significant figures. -19.1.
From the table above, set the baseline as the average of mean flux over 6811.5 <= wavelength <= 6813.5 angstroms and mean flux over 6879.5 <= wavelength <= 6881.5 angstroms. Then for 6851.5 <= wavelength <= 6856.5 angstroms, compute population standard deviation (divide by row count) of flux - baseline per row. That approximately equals 1.9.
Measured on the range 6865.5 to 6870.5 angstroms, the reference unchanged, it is 2.0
